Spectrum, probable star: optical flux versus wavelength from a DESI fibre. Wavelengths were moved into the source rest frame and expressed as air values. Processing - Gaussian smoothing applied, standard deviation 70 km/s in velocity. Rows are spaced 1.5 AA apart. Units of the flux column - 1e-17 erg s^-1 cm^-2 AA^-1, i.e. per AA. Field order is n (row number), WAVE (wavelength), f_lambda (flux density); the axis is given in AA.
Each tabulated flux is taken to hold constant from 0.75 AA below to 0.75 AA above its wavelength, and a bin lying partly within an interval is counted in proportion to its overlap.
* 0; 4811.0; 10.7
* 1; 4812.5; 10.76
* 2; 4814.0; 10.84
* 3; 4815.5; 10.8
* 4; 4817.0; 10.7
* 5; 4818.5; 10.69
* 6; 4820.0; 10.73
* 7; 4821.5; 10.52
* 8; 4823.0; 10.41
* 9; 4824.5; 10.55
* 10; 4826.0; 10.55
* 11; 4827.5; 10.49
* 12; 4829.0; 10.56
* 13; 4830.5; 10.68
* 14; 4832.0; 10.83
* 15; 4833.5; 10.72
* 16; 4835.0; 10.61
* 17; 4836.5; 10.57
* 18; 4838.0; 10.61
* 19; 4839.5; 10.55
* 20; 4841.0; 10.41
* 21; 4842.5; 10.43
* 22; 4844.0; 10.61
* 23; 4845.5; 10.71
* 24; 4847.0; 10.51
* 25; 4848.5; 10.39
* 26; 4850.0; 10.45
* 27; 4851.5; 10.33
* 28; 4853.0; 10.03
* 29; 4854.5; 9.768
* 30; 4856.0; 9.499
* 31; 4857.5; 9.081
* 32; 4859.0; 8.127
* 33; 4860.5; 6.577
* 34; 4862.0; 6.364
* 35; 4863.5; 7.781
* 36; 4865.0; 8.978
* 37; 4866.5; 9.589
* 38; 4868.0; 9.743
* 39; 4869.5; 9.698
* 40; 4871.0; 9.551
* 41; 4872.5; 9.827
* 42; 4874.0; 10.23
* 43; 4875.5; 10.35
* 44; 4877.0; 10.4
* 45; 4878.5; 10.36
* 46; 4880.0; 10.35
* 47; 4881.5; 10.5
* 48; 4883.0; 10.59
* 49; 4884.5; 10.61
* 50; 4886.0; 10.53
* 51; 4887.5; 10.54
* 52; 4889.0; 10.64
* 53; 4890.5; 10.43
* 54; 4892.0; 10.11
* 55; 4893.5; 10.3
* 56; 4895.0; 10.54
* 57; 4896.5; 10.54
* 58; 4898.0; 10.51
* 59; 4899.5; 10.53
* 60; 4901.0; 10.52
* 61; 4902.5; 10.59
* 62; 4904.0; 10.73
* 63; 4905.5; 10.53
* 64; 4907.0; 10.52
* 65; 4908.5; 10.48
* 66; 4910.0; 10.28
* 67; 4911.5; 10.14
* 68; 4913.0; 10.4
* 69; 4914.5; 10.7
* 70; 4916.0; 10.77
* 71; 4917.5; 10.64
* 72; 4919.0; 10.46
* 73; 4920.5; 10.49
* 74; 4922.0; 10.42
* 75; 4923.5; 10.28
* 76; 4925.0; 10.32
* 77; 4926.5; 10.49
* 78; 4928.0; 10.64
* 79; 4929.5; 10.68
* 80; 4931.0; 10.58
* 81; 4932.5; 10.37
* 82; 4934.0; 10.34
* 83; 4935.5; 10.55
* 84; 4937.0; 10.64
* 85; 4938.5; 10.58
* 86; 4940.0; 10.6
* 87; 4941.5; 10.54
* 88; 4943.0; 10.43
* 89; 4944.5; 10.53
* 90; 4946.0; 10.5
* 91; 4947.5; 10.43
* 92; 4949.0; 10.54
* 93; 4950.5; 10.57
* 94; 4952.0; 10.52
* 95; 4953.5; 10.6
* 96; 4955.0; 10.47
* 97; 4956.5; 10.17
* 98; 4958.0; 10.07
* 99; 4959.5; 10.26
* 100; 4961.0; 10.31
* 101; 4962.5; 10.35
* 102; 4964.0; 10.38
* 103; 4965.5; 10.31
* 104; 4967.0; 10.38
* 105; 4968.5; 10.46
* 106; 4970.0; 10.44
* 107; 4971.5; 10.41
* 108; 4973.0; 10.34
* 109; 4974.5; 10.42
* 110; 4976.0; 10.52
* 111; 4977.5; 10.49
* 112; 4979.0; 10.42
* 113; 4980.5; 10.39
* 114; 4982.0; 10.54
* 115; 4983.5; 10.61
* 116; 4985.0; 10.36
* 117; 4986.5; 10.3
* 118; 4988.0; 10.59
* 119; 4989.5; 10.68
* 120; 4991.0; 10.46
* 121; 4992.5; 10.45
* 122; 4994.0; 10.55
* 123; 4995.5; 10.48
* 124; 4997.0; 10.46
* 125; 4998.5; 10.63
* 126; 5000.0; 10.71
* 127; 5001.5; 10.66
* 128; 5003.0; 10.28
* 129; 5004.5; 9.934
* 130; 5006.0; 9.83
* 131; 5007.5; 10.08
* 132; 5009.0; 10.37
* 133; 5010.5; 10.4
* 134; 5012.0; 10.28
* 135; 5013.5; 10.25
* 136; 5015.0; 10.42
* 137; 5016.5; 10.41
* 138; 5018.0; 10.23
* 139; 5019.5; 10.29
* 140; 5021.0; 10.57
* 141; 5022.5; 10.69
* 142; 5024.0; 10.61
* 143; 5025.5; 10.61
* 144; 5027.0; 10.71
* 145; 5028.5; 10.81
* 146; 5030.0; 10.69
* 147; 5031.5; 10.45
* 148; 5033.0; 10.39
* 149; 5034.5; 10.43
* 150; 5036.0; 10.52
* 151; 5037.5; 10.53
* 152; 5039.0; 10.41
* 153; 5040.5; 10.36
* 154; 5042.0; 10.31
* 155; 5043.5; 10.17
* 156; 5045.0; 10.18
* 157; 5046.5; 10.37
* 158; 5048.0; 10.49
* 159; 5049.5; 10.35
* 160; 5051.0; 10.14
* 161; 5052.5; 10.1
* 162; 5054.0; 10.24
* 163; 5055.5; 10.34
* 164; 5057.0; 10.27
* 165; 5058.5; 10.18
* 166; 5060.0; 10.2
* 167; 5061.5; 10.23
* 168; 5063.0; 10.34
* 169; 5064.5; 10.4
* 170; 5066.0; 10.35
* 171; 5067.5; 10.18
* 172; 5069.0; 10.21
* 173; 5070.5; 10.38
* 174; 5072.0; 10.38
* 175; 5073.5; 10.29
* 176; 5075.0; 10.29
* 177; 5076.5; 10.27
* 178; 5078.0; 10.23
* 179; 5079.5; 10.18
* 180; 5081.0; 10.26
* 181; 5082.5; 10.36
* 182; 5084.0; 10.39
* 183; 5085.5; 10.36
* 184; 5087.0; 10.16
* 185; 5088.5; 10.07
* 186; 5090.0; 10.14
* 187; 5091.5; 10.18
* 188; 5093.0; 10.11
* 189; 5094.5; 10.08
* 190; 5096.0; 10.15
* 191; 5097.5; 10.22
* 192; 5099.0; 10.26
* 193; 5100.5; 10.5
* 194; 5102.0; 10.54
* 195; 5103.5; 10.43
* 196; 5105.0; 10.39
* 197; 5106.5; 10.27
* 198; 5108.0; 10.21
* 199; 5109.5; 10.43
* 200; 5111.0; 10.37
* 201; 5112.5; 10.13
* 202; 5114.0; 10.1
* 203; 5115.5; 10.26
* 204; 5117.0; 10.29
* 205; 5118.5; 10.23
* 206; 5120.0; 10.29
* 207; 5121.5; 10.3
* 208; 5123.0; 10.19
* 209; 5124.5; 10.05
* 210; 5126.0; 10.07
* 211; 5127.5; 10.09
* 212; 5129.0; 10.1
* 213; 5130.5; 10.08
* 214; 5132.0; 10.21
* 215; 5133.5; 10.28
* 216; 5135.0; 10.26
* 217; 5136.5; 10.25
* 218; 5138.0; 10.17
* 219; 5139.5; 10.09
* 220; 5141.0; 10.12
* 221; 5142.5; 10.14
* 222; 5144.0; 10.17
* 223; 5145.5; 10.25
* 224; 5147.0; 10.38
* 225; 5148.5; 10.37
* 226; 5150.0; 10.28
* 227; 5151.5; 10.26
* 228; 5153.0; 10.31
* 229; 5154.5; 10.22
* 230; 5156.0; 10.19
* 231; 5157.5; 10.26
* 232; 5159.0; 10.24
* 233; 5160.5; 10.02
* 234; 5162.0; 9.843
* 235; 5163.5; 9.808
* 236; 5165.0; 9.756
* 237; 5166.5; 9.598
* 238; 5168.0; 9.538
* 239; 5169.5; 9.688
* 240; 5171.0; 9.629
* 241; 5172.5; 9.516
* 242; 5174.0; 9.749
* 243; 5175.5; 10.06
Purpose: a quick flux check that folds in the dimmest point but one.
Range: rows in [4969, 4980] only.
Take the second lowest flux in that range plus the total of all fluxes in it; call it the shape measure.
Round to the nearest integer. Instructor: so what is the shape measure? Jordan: 83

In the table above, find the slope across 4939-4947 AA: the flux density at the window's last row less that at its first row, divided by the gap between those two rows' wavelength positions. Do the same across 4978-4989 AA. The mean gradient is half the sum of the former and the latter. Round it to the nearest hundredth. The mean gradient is 0.00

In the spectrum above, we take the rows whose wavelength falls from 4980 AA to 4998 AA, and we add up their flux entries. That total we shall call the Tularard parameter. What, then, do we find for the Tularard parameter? 125.9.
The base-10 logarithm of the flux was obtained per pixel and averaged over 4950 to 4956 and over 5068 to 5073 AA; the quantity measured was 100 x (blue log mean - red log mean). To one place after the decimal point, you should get 0.9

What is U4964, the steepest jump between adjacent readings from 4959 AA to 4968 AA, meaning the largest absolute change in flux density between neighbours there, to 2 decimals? 0.07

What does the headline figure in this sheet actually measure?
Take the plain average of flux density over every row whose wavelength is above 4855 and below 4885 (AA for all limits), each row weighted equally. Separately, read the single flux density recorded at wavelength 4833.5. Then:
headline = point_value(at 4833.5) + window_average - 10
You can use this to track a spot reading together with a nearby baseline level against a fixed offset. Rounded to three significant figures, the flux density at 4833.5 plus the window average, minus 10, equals 10.1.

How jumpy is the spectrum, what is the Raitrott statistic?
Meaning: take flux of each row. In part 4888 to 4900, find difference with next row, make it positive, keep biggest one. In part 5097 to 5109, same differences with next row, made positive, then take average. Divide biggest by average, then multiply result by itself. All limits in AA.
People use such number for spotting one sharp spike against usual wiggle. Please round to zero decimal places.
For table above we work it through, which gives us 12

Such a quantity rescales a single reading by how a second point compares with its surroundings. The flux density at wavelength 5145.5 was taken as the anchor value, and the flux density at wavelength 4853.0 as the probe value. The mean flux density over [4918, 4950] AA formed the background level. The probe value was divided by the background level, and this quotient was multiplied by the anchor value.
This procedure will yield 9.8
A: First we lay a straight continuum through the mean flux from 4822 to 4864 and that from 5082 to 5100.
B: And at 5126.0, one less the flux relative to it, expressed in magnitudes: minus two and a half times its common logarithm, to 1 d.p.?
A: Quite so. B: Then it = 4.4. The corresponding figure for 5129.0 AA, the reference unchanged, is 4.6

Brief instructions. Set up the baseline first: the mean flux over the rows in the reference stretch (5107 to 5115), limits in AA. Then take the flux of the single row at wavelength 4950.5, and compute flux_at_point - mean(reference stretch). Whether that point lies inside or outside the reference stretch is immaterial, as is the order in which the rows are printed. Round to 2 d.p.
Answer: 0.32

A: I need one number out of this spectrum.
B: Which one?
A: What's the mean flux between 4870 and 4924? 10.4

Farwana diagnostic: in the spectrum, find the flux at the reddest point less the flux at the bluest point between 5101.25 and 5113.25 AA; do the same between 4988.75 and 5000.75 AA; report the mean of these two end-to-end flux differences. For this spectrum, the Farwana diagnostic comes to -0.19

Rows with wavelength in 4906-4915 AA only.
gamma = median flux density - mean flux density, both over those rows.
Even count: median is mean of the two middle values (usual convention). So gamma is 0.02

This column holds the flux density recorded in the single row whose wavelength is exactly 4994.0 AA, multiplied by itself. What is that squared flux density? 111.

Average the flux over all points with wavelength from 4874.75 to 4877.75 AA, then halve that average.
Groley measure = 5.19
